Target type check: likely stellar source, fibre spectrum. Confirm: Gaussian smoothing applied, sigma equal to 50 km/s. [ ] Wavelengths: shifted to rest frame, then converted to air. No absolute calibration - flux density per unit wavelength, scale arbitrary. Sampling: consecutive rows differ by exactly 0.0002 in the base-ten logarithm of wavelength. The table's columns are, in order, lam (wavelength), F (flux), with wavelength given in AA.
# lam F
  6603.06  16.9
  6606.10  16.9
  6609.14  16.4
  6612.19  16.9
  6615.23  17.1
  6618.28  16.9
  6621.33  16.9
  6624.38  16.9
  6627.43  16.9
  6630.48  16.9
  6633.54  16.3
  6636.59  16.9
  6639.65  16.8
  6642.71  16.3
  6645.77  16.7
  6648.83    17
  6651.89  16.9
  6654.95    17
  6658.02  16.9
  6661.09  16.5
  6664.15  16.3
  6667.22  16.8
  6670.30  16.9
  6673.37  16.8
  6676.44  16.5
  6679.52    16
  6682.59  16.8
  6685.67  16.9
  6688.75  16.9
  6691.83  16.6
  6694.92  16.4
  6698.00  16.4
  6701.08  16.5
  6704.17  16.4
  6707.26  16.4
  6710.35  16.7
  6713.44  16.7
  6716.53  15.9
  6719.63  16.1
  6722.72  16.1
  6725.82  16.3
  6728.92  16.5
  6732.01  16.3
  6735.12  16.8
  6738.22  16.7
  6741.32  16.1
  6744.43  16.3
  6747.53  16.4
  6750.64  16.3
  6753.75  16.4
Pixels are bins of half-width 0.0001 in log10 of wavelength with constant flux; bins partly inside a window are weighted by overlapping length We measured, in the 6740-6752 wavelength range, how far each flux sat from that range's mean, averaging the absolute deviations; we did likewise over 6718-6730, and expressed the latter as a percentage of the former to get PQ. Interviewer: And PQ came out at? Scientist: 171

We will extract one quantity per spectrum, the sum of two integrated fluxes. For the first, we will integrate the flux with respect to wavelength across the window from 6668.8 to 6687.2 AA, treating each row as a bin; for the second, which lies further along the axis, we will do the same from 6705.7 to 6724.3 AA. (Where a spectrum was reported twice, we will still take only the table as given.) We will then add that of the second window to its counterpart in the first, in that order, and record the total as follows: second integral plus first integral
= 610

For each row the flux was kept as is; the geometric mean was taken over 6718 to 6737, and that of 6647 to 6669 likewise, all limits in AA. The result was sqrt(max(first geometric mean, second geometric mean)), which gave 4.10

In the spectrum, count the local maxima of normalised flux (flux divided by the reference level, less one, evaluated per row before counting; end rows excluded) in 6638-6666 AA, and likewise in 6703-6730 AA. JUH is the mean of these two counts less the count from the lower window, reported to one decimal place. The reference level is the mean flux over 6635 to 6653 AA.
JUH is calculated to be -1.0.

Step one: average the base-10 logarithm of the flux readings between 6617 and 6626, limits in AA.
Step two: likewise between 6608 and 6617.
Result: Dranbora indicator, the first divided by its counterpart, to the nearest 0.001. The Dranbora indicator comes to 1.002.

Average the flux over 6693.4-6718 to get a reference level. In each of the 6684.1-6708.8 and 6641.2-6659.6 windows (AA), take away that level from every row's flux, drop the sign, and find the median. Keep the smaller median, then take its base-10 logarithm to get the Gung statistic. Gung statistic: -1.3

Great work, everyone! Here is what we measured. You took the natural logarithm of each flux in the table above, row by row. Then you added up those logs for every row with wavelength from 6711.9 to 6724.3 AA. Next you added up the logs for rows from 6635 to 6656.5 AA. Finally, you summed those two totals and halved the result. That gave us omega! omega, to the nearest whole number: 15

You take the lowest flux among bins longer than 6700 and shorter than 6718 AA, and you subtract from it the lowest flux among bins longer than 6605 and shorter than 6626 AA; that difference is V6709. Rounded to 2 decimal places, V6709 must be -0.50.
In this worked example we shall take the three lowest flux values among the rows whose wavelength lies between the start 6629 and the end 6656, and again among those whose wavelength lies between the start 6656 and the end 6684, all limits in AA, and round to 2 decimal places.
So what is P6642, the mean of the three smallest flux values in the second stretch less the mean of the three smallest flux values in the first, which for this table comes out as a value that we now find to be -0.17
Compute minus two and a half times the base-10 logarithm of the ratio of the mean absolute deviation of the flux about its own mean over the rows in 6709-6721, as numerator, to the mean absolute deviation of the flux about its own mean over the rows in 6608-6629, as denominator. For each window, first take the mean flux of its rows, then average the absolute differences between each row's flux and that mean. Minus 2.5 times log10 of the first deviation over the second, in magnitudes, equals -1.07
